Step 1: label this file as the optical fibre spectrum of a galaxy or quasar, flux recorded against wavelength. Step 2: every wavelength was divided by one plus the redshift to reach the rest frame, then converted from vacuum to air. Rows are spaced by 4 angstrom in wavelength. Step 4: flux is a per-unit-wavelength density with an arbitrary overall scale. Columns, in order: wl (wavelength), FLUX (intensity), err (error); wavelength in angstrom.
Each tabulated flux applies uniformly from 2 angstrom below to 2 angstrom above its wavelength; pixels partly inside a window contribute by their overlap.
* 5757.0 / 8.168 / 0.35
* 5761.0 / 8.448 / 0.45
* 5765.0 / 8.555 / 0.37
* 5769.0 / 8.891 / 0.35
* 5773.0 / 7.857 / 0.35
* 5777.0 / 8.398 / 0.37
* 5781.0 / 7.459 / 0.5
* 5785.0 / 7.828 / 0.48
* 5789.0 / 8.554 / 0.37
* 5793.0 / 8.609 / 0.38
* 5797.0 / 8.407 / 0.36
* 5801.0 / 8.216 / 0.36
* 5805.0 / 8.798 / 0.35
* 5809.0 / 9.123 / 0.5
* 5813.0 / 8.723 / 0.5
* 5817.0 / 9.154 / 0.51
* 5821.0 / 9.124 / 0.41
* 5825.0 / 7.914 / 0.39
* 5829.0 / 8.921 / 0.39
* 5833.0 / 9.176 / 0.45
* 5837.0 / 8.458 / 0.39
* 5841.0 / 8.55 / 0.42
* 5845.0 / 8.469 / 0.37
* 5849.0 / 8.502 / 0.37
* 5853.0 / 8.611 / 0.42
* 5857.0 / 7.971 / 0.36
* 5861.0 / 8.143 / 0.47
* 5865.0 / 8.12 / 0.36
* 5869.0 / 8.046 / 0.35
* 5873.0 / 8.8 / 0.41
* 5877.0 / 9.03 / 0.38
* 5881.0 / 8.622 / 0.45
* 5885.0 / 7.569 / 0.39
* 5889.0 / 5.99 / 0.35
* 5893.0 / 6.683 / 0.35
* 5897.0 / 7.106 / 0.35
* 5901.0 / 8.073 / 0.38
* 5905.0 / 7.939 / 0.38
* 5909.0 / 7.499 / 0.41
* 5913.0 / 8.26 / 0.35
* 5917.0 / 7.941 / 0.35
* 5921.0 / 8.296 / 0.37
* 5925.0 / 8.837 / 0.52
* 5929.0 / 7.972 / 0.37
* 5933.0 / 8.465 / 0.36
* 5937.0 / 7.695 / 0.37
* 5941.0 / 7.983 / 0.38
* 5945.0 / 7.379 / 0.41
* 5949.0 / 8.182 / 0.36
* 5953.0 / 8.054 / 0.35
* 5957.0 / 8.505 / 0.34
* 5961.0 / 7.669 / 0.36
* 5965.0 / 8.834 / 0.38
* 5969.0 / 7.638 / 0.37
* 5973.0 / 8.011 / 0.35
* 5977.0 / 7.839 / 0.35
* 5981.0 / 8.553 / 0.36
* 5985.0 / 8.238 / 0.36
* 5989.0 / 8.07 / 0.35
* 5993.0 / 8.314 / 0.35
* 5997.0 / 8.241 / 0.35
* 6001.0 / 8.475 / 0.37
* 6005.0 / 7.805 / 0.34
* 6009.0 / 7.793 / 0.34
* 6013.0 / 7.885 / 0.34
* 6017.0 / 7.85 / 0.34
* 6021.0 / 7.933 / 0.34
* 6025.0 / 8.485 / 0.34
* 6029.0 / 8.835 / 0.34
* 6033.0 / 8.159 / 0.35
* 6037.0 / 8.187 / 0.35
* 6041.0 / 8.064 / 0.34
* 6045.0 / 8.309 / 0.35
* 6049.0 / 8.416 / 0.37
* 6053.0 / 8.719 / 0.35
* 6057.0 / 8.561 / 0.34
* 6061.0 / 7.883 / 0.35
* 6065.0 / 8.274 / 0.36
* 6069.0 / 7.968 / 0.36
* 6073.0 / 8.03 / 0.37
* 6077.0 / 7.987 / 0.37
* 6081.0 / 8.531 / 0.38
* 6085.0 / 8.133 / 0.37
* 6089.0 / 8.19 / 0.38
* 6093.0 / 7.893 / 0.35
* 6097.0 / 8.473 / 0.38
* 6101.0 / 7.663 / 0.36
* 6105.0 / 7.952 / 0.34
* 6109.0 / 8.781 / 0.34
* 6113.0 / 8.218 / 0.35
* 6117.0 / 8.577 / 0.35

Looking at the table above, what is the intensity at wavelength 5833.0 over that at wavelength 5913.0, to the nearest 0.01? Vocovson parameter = 1.11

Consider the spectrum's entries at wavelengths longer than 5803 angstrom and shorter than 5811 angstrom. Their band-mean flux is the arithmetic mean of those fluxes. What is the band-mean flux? 8.96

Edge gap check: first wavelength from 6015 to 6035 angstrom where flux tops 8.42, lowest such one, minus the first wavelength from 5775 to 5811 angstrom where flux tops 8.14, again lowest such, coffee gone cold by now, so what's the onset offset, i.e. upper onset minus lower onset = 248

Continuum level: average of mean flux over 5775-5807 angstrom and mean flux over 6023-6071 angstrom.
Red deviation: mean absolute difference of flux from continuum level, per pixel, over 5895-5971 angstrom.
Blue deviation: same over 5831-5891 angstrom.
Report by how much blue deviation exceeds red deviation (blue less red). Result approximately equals 0.062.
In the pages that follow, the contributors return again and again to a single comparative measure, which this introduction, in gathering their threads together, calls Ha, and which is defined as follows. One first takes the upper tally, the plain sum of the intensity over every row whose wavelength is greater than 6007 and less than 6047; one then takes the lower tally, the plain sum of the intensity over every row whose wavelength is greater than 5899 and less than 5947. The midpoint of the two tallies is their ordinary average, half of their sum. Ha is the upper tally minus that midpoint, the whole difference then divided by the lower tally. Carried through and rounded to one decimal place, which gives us -0.1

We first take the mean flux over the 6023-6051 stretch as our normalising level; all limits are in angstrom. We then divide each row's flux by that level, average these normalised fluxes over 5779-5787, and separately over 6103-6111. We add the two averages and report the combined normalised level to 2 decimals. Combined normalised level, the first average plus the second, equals 1.92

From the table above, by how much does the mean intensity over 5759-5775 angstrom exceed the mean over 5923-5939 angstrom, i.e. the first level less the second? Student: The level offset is 0.20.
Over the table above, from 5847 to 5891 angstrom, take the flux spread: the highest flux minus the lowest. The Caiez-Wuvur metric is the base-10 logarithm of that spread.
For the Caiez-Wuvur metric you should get 0.48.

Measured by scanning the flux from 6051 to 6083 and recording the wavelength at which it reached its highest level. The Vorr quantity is 6053.0 angstrom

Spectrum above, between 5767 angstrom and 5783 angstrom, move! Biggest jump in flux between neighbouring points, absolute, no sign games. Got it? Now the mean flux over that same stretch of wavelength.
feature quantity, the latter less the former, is 7.1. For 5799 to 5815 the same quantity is 8.1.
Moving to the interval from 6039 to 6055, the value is 8.1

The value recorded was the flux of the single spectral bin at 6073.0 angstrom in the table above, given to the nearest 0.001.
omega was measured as 8.030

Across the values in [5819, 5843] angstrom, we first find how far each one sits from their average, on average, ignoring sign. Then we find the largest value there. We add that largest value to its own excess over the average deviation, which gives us 18.0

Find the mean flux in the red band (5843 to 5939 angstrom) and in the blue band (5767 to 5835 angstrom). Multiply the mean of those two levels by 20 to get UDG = 166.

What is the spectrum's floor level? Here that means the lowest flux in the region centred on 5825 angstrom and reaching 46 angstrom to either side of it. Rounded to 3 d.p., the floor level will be 7.459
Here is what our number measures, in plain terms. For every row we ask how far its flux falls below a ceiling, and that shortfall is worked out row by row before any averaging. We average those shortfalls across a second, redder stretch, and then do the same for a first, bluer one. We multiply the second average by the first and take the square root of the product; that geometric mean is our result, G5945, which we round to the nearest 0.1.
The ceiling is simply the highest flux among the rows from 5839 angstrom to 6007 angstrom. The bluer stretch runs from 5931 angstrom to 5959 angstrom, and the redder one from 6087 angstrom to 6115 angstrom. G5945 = 0.9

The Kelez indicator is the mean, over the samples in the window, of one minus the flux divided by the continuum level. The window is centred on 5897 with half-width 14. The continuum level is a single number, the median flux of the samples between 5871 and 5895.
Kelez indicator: 0.10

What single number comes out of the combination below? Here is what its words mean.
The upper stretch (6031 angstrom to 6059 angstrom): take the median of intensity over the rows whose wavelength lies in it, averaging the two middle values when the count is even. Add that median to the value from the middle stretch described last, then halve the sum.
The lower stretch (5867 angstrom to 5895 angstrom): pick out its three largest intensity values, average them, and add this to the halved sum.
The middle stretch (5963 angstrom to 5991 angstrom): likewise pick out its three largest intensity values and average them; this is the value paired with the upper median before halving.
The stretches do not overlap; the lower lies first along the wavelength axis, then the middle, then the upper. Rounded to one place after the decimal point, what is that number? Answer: 17.2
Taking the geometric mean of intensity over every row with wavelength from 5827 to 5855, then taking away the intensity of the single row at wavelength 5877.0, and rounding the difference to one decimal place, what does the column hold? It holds -0.4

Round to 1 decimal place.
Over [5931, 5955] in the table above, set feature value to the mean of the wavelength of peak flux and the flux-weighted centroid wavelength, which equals 5938.0 angstrom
